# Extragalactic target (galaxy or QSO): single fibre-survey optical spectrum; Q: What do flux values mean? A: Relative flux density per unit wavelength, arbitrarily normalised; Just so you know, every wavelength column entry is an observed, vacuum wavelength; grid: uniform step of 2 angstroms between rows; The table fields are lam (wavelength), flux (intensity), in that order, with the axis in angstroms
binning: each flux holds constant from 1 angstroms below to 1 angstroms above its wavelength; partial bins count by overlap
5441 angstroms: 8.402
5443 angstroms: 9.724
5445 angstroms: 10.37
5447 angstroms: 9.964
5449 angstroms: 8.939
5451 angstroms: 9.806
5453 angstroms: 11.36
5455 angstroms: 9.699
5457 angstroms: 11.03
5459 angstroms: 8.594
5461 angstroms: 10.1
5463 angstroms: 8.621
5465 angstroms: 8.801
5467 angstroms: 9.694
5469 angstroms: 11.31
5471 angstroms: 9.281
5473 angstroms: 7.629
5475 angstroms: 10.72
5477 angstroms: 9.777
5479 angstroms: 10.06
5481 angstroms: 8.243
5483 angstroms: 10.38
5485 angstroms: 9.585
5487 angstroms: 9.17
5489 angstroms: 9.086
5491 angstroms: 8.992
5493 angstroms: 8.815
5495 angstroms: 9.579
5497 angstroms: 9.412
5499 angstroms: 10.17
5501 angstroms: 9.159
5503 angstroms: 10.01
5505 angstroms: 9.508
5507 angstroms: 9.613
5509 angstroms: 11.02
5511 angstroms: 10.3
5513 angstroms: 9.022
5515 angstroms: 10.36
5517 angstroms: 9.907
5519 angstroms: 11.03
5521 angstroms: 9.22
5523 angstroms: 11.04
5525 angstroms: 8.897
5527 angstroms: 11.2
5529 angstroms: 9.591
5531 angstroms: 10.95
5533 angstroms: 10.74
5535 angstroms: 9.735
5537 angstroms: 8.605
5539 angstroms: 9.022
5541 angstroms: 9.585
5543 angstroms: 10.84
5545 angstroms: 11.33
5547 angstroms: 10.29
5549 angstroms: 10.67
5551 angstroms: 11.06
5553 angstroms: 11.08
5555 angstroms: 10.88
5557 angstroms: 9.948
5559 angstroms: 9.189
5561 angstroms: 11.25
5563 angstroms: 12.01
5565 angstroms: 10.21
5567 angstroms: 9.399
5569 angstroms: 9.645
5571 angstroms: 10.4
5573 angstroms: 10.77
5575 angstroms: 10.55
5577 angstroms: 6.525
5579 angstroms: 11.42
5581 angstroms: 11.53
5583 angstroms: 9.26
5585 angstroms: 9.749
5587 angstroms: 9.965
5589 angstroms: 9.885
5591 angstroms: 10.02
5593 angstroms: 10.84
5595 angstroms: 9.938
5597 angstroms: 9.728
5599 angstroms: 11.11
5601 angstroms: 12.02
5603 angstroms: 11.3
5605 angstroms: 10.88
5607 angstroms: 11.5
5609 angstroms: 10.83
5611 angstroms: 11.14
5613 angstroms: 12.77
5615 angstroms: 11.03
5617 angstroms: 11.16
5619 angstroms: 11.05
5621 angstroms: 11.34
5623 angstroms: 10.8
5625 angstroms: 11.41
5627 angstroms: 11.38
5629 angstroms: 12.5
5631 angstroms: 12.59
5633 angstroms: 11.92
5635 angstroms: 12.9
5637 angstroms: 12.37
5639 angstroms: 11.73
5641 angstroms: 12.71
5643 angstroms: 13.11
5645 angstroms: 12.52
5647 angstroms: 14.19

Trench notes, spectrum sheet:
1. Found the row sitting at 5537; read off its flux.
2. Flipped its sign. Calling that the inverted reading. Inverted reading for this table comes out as -8.6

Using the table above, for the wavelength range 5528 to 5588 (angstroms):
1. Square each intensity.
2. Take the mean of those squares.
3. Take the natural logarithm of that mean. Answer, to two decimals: 4.66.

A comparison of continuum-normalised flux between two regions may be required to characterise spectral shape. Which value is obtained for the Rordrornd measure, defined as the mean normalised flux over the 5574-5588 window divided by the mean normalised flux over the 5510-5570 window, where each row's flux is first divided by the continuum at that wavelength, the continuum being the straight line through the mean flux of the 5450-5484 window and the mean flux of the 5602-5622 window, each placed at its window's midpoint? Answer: 0.92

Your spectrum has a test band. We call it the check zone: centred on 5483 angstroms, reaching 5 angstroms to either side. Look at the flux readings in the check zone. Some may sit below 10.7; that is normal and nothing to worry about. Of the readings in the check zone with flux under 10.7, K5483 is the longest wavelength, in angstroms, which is 5487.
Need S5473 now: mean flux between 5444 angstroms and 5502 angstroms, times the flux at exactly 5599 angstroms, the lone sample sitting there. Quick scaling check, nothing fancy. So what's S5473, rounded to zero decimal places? 107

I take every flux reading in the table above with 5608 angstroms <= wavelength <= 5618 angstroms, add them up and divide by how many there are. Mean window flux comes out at 11.4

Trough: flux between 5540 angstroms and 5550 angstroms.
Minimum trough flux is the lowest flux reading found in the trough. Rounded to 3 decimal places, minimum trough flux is 9.585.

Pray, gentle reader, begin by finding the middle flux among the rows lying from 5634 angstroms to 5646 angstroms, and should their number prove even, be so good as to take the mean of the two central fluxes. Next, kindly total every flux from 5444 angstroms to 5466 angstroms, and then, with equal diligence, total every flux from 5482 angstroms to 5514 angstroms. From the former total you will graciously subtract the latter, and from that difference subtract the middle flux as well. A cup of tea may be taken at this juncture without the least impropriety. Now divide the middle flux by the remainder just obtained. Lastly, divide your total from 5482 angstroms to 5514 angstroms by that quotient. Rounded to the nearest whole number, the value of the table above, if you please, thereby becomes -721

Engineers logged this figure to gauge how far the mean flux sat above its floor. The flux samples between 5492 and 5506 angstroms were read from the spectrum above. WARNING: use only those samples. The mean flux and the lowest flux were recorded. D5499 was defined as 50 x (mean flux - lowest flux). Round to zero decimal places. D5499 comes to 35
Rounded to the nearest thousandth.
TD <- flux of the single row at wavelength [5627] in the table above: 11.380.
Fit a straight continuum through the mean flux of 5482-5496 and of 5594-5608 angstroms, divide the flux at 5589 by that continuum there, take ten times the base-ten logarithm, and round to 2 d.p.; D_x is -0.37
